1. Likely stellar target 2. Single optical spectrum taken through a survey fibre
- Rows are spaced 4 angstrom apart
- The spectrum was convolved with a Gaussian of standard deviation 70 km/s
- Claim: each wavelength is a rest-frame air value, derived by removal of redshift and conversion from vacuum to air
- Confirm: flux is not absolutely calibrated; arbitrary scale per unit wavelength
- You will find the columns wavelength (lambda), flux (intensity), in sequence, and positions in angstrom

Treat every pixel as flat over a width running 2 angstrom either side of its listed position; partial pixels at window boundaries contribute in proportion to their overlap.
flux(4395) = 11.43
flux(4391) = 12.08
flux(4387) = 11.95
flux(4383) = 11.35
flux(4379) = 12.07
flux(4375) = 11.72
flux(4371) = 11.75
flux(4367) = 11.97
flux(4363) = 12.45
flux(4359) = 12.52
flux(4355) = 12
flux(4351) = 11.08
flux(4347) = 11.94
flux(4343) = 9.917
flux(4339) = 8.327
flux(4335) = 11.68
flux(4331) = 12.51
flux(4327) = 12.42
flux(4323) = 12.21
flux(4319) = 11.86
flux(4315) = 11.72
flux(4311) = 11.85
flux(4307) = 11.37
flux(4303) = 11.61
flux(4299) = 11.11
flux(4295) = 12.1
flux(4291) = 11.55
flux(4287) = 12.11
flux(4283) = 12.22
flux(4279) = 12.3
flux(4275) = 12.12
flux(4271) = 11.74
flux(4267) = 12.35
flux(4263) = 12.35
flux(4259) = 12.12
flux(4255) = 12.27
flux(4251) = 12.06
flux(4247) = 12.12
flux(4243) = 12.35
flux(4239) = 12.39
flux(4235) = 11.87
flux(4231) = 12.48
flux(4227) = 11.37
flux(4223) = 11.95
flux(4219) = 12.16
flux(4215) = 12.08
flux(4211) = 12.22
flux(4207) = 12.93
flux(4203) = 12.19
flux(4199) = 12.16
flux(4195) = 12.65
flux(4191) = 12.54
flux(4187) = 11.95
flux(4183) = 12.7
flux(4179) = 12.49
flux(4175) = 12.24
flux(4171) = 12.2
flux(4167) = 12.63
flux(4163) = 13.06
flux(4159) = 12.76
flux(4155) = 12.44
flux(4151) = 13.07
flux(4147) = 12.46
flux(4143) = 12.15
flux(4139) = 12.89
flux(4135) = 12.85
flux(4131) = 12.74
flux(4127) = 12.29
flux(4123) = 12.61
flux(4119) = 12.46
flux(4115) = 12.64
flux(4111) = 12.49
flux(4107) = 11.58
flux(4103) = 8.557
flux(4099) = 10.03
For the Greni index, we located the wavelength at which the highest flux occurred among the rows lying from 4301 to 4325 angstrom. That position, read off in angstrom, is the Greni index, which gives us 4323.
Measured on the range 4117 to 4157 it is 4151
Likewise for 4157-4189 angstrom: 4163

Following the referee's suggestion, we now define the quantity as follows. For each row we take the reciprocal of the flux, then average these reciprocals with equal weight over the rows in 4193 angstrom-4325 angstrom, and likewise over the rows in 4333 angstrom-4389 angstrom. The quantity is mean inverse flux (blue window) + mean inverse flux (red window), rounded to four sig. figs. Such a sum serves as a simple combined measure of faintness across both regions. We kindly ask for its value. 0.1711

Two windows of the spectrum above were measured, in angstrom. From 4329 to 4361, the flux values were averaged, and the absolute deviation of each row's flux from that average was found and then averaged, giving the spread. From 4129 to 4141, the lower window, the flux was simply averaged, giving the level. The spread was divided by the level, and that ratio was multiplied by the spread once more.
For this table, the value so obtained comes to 0.095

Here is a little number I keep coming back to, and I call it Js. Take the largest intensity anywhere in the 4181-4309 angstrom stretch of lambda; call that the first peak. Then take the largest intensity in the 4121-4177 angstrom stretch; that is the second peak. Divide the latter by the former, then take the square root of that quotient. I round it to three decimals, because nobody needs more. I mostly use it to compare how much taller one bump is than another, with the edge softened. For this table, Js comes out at 1.005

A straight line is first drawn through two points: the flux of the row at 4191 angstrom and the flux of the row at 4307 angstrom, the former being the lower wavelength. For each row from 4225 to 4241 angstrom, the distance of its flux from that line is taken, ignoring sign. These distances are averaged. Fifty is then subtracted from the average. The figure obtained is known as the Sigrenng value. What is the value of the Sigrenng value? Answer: -49.6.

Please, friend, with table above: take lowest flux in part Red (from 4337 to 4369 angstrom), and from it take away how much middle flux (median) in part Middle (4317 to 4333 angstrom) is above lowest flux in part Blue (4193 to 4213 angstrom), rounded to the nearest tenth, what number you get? 8.2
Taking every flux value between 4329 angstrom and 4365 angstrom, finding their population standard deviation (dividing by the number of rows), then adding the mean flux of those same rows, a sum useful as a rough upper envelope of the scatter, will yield 12.7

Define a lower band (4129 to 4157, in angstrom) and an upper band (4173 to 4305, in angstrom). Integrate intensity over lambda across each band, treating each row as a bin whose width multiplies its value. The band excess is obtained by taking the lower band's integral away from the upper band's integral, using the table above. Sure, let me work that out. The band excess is 1249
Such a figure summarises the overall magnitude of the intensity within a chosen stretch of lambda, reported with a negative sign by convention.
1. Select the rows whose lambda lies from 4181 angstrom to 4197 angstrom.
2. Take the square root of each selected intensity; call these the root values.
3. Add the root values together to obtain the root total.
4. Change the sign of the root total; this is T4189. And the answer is -14.1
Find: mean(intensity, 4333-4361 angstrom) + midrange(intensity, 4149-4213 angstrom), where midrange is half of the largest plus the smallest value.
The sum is 23.6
